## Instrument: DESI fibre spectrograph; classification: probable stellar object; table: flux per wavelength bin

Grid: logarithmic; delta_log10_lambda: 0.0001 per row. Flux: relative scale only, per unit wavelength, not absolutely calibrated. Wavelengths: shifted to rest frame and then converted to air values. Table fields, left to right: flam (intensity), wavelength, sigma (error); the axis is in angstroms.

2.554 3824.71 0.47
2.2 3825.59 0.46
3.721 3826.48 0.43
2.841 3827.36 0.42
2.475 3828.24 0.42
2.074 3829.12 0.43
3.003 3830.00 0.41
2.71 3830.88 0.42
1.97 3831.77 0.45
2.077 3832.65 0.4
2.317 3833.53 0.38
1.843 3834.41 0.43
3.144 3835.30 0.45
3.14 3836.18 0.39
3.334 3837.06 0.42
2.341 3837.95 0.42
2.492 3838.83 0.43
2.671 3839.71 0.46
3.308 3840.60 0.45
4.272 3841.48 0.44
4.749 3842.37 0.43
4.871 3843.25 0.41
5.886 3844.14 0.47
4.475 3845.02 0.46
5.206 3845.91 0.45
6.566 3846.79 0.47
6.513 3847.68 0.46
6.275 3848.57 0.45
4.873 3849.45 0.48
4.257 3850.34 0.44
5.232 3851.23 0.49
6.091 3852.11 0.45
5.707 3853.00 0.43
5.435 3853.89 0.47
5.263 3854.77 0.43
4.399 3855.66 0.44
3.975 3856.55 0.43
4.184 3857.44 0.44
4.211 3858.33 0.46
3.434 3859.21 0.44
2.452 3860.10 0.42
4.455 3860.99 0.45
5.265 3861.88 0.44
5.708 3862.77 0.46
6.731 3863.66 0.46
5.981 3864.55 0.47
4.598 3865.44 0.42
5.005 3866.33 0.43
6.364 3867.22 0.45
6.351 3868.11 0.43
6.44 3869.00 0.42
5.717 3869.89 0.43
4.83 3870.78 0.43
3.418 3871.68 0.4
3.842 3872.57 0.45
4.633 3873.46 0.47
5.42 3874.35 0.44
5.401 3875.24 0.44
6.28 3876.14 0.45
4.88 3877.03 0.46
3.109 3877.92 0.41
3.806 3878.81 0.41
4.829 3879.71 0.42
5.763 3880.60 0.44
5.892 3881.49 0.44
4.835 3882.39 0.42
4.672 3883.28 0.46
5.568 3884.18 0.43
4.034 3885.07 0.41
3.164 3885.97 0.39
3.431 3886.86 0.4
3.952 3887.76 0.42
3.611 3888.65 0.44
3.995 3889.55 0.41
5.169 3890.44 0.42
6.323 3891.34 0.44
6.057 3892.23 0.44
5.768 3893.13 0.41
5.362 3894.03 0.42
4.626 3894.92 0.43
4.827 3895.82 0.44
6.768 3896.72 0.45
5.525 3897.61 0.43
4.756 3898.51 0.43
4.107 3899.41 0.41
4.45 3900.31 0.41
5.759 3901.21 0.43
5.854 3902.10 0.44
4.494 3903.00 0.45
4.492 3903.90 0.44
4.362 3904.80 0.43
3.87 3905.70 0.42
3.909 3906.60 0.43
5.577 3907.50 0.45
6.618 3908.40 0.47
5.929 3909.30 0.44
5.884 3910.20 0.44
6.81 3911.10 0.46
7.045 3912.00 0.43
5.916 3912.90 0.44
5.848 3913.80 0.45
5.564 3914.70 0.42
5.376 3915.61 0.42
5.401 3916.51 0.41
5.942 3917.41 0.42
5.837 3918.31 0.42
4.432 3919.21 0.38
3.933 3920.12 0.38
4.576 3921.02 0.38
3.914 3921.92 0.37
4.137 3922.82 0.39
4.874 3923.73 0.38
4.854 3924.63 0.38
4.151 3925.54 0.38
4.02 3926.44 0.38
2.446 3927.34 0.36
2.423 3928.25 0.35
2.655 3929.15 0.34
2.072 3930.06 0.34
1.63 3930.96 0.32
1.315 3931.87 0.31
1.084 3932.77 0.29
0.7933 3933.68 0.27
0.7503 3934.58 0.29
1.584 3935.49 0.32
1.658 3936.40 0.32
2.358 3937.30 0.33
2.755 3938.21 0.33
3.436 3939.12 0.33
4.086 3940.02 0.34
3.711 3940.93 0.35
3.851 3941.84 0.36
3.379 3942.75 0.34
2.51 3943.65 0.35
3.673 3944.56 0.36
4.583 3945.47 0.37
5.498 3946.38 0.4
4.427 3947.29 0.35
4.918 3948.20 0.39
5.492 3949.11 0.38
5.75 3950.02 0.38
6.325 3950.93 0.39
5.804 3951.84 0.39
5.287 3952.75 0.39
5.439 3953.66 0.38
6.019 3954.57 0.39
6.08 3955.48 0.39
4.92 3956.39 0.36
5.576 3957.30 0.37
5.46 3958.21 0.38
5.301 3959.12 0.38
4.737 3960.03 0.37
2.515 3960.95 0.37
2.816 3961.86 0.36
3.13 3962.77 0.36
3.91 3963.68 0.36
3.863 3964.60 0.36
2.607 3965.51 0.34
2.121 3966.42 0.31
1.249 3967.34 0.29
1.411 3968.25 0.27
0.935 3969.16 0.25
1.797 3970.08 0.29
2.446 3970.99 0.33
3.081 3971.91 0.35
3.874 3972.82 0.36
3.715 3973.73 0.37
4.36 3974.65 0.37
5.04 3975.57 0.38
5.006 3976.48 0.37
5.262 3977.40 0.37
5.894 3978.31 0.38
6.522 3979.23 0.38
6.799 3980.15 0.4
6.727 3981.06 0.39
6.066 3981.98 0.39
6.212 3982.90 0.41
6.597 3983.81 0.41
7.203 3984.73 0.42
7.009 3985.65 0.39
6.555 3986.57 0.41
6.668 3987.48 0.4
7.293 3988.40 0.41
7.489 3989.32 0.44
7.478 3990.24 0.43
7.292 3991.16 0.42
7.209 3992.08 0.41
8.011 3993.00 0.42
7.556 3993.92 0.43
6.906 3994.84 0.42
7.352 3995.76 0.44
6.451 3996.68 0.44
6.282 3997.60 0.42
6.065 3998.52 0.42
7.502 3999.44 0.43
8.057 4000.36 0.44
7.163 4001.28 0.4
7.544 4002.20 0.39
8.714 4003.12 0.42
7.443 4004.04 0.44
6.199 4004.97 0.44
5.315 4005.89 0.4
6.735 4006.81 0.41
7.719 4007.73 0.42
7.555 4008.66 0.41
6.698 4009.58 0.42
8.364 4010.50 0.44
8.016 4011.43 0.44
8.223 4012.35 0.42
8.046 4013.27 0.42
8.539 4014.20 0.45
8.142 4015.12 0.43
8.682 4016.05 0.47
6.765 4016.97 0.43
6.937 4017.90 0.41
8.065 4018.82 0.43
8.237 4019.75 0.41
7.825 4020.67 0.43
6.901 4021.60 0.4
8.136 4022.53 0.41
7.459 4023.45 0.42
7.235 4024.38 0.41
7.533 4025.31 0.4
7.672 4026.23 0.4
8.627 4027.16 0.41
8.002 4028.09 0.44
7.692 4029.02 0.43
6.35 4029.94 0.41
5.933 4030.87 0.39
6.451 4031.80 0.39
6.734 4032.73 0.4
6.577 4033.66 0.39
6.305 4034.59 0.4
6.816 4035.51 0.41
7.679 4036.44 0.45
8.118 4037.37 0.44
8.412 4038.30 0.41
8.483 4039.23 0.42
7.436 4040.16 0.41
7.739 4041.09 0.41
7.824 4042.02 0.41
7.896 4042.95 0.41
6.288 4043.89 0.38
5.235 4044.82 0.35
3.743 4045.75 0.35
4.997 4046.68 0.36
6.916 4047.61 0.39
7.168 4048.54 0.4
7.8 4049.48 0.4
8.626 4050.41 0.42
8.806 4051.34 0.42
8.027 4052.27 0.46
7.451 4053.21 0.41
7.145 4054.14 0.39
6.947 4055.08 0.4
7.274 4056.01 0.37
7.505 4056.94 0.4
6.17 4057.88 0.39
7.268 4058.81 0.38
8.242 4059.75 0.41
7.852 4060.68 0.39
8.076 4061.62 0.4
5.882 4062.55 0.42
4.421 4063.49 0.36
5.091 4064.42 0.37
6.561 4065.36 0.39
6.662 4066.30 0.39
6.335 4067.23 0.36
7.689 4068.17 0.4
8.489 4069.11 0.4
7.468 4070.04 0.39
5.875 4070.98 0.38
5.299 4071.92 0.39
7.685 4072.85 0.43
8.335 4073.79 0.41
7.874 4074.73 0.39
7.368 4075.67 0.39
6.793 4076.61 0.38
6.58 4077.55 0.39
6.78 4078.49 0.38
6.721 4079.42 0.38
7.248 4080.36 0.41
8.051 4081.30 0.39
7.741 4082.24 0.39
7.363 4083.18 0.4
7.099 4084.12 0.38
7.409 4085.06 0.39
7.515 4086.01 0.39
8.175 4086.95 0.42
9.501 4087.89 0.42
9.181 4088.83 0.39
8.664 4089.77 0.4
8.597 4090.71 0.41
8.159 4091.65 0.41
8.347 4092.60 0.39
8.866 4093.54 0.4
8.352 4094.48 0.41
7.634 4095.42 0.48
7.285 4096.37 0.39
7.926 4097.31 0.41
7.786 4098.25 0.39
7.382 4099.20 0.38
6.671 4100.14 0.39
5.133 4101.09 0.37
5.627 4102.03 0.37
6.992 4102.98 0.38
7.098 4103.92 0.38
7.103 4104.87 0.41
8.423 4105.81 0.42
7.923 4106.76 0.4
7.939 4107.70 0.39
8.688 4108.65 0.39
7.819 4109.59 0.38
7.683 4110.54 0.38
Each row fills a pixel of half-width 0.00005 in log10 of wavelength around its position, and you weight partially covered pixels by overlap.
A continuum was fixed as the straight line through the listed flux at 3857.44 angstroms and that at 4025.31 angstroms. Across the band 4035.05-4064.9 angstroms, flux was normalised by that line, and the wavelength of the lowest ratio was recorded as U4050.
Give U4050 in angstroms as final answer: 4045.75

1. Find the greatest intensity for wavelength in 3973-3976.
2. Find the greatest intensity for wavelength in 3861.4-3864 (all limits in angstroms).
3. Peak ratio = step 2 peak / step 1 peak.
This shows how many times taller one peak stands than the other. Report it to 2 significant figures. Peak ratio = 1.3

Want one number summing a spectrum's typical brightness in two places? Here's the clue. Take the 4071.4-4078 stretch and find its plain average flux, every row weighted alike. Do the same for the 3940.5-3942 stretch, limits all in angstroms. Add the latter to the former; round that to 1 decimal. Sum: 10.9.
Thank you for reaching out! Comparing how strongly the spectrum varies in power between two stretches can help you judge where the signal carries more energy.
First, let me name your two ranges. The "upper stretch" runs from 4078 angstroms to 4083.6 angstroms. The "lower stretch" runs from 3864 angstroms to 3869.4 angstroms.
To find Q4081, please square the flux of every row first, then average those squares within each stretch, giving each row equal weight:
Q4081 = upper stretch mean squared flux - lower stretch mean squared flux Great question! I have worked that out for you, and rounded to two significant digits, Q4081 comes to 20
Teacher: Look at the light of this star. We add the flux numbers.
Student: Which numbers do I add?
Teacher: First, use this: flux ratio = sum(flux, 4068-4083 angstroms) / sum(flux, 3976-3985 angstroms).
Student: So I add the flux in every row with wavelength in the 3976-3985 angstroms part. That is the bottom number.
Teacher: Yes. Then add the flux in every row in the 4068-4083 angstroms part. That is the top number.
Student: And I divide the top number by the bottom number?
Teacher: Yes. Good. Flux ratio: 1.9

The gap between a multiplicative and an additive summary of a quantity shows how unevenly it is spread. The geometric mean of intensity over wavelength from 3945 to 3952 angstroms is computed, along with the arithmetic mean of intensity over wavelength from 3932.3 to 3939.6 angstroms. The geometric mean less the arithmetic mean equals 4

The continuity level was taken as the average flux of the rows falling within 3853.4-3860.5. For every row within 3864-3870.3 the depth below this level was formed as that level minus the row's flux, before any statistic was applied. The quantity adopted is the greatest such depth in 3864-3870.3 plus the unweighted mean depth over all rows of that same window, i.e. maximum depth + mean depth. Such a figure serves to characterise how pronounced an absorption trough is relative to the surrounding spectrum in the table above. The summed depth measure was -2.0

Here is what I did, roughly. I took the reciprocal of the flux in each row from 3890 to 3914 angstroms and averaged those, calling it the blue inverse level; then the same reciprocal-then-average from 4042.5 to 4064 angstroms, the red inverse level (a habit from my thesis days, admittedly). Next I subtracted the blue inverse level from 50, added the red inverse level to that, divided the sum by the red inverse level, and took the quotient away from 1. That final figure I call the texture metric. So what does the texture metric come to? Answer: -330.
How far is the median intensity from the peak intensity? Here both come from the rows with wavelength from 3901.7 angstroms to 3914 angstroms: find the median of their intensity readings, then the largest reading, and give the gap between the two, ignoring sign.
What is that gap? 1.19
